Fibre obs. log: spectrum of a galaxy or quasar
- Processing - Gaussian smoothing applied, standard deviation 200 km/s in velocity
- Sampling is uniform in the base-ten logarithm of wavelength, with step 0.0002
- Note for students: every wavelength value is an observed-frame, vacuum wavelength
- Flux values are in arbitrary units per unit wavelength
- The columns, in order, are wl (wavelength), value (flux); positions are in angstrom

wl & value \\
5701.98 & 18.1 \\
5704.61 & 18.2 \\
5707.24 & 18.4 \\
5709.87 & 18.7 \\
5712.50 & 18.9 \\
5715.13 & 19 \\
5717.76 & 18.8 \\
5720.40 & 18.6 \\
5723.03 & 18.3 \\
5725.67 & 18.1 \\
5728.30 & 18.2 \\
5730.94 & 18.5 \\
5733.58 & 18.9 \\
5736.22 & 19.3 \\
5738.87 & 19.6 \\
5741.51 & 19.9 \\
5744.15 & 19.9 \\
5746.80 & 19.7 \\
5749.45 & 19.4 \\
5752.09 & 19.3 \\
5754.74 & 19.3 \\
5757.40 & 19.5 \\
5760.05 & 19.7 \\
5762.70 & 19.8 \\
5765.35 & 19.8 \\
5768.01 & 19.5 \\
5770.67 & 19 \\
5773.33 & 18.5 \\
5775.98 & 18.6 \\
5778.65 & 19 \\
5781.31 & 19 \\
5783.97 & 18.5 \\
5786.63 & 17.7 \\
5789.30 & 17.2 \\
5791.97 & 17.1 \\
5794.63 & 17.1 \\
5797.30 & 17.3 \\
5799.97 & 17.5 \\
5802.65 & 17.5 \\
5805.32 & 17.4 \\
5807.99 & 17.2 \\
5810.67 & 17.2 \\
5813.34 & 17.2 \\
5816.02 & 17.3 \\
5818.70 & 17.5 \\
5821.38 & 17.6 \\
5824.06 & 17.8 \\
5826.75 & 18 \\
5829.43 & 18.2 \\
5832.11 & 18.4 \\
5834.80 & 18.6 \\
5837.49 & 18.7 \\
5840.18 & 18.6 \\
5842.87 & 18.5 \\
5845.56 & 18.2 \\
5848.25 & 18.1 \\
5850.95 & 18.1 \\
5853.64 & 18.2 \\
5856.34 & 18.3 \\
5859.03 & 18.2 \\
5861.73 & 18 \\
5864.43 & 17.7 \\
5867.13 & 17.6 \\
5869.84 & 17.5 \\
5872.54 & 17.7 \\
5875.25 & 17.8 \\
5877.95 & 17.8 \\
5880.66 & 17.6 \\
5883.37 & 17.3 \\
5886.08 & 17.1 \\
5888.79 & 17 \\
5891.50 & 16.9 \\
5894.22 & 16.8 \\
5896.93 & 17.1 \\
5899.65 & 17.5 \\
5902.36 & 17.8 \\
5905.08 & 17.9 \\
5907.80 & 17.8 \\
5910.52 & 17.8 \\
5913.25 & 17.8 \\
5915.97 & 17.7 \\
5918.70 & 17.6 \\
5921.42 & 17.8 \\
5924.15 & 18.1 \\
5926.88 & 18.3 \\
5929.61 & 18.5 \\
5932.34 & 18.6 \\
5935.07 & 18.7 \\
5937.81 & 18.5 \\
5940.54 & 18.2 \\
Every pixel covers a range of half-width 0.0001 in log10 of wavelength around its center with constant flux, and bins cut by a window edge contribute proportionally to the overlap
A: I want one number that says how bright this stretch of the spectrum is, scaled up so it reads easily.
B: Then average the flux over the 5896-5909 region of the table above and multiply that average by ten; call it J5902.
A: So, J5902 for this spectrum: 176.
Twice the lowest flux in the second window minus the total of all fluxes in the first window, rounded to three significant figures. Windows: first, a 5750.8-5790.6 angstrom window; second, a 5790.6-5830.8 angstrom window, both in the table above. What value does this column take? -250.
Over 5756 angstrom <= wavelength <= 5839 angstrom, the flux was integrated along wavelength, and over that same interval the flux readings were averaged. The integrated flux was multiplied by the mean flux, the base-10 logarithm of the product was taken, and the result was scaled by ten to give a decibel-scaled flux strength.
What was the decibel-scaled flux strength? 44.4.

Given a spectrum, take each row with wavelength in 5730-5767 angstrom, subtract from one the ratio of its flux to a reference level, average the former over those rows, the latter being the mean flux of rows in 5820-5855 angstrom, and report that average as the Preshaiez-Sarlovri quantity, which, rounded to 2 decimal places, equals -0.07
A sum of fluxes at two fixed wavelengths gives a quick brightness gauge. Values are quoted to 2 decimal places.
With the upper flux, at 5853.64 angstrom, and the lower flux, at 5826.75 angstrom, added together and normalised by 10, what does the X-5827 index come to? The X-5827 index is 3.62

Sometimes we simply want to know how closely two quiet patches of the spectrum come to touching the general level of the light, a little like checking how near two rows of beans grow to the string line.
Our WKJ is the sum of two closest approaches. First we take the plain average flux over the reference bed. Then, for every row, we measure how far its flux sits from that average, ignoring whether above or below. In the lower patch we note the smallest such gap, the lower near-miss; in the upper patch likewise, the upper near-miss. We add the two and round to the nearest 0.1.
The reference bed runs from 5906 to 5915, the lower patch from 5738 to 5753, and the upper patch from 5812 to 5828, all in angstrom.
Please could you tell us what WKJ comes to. 1.5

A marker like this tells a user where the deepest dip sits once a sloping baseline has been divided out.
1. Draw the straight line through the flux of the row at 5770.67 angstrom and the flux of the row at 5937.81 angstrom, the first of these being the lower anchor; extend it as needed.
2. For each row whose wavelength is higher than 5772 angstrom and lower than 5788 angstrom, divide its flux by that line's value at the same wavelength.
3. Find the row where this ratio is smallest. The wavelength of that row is 5786.63 angstrom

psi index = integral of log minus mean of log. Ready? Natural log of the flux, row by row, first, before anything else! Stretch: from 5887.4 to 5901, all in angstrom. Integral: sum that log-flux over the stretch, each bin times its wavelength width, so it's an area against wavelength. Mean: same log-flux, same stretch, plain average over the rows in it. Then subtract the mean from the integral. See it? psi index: 35.7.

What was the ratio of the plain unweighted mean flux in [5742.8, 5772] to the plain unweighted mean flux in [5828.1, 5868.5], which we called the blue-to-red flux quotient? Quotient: 1.07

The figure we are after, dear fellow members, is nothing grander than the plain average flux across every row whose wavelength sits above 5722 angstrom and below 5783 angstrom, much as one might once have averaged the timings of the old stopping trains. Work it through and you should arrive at 19.2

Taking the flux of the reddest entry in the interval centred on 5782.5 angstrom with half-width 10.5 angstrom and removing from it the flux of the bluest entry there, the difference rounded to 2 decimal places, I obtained -1.40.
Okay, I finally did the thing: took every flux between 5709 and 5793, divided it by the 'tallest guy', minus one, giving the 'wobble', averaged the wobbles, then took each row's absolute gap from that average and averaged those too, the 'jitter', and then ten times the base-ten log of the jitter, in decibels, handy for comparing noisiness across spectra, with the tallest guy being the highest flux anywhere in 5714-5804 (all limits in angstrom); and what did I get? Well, -15.4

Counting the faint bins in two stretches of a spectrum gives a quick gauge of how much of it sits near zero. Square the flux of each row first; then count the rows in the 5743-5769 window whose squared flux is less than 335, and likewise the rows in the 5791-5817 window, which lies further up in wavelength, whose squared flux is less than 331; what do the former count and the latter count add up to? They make 10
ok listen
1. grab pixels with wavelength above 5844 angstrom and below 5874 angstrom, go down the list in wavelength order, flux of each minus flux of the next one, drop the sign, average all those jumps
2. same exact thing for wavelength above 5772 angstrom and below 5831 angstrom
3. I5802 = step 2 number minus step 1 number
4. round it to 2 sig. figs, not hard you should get 0.065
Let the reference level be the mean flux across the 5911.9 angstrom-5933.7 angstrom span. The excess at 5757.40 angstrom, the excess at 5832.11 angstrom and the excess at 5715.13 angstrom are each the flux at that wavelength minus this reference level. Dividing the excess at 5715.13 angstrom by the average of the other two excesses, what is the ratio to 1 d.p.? 1.1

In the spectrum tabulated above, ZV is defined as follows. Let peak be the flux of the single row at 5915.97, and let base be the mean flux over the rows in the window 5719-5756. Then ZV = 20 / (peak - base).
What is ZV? -15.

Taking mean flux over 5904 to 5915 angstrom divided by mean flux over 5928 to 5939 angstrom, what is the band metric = 0.96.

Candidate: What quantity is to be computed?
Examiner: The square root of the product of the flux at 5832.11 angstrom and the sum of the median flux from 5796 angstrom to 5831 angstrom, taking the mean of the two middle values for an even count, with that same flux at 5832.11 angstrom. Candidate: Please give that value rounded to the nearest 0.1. 25.7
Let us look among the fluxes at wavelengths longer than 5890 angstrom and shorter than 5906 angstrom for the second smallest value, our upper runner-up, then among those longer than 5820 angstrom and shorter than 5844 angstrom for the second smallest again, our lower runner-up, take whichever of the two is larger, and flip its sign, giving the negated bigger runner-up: -17.8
